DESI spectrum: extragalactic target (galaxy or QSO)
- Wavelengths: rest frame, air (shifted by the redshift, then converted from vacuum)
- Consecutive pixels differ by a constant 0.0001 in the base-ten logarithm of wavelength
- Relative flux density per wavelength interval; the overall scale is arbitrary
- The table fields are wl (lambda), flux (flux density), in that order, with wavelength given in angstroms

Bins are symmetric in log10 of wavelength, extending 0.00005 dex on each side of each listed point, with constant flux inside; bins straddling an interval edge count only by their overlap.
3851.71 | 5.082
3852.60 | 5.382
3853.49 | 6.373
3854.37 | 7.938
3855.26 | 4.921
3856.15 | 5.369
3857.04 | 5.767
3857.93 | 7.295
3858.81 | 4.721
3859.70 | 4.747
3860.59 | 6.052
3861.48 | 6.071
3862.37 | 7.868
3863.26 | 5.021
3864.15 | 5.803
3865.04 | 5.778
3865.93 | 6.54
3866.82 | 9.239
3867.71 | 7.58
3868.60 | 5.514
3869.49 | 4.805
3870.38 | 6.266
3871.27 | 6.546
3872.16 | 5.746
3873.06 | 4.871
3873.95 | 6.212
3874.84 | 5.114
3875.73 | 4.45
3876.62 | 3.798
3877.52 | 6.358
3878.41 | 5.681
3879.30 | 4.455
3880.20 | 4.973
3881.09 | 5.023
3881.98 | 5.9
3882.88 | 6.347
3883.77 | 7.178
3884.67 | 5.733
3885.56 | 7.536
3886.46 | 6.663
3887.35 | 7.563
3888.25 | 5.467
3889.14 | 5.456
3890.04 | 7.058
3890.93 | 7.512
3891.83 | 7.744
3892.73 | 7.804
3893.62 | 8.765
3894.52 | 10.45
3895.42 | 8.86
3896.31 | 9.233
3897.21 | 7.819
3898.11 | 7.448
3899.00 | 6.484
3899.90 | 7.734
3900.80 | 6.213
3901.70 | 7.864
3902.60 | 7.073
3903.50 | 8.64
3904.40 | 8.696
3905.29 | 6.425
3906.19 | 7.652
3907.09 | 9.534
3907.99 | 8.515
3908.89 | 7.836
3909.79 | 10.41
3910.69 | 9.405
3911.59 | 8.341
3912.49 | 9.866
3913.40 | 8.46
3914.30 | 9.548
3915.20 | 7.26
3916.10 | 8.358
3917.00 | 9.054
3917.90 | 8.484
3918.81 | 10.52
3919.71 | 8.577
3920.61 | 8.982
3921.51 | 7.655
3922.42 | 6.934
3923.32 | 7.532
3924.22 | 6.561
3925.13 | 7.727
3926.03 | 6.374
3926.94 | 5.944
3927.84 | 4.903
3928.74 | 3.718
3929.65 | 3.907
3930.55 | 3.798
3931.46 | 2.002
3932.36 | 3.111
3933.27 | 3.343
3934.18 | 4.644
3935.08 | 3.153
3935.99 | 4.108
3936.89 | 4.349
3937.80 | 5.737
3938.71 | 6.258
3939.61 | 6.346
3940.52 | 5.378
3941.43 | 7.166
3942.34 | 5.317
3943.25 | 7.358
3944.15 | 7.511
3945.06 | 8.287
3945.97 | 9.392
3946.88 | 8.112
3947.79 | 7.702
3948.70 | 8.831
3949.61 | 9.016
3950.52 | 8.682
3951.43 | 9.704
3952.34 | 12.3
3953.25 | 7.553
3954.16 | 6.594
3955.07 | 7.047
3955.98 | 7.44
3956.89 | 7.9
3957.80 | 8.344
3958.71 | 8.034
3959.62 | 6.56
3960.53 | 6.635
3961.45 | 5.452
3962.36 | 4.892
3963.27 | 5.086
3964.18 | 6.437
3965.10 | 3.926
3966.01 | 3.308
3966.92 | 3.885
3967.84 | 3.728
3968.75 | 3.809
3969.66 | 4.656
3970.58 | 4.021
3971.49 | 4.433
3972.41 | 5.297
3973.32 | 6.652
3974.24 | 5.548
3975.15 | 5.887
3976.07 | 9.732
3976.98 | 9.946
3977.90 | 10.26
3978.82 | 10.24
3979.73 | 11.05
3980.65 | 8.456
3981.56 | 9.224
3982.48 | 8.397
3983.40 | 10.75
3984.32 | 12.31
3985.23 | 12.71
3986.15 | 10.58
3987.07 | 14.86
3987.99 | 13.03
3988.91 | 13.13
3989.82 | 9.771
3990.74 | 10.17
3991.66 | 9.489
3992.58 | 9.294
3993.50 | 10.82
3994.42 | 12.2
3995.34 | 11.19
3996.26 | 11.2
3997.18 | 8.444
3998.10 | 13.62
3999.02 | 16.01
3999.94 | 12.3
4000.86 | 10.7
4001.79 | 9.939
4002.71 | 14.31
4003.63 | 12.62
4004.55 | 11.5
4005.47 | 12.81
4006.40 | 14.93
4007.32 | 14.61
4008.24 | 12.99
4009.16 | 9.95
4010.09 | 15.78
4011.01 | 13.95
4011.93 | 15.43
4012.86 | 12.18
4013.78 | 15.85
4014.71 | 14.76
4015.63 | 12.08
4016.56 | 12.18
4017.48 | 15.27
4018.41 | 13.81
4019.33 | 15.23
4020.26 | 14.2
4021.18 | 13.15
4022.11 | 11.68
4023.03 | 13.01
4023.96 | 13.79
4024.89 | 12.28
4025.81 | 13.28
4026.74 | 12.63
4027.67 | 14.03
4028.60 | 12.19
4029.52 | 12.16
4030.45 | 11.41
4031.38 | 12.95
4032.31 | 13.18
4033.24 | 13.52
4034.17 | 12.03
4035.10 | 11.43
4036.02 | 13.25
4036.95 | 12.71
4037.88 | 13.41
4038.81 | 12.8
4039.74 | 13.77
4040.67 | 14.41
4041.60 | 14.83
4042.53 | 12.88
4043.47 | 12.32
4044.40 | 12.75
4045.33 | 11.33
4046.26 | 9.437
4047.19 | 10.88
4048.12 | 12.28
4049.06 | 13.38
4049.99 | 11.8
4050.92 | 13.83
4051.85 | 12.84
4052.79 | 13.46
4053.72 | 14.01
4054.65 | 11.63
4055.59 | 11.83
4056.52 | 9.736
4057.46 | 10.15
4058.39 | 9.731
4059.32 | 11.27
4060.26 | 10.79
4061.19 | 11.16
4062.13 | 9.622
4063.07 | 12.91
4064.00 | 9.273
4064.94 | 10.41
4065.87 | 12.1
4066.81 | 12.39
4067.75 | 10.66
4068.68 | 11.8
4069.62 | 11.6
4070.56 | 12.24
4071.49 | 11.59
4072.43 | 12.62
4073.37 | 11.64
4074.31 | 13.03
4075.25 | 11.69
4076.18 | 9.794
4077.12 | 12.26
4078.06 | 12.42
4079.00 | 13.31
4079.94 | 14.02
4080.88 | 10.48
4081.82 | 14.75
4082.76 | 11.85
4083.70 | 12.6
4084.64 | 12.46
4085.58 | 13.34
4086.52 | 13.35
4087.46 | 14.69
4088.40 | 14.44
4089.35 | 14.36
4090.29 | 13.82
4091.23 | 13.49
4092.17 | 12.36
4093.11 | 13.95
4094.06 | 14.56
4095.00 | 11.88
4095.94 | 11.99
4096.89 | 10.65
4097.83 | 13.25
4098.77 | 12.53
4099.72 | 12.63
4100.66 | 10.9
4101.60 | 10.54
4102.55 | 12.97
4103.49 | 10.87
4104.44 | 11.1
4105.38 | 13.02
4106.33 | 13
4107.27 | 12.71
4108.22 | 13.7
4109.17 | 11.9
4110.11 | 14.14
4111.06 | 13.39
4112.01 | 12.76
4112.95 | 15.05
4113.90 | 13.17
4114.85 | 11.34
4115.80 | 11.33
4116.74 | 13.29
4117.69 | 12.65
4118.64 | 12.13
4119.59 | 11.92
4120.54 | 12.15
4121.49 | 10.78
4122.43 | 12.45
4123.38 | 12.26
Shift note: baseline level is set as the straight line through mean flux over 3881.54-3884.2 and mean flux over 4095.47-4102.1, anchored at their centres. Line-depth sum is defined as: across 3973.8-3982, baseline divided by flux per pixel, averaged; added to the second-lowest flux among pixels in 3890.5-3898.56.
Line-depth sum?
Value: 8.6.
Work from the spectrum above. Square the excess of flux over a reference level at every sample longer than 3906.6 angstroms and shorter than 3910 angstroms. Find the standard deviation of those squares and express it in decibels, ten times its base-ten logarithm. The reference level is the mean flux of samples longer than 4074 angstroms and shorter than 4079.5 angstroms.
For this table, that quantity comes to 8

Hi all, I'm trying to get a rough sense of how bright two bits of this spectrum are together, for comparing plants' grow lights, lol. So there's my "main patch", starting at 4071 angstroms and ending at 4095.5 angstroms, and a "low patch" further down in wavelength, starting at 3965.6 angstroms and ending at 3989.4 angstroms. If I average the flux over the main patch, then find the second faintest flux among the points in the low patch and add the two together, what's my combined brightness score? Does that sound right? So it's 16.6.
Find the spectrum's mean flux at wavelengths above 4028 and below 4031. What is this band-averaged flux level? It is 12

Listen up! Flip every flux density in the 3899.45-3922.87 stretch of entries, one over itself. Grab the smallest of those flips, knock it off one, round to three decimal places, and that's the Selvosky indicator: 0.905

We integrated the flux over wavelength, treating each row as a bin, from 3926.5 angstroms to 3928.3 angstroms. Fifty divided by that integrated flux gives 5.1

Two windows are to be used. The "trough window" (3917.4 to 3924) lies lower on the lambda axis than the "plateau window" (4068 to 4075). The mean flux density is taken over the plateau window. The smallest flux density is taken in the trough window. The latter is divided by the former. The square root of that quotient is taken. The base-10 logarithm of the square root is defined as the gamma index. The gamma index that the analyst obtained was -0.12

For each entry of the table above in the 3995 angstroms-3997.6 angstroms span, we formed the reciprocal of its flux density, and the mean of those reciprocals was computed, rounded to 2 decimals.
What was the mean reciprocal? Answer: 0.10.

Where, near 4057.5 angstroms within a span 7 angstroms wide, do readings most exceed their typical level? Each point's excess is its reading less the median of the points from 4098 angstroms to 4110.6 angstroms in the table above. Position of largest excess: 4055.59 angstroms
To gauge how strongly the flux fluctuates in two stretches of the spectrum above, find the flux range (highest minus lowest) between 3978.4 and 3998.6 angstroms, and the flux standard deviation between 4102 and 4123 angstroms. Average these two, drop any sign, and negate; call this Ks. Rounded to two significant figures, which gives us -3.8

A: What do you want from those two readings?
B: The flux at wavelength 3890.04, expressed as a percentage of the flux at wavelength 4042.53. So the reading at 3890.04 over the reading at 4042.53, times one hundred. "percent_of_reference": 55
